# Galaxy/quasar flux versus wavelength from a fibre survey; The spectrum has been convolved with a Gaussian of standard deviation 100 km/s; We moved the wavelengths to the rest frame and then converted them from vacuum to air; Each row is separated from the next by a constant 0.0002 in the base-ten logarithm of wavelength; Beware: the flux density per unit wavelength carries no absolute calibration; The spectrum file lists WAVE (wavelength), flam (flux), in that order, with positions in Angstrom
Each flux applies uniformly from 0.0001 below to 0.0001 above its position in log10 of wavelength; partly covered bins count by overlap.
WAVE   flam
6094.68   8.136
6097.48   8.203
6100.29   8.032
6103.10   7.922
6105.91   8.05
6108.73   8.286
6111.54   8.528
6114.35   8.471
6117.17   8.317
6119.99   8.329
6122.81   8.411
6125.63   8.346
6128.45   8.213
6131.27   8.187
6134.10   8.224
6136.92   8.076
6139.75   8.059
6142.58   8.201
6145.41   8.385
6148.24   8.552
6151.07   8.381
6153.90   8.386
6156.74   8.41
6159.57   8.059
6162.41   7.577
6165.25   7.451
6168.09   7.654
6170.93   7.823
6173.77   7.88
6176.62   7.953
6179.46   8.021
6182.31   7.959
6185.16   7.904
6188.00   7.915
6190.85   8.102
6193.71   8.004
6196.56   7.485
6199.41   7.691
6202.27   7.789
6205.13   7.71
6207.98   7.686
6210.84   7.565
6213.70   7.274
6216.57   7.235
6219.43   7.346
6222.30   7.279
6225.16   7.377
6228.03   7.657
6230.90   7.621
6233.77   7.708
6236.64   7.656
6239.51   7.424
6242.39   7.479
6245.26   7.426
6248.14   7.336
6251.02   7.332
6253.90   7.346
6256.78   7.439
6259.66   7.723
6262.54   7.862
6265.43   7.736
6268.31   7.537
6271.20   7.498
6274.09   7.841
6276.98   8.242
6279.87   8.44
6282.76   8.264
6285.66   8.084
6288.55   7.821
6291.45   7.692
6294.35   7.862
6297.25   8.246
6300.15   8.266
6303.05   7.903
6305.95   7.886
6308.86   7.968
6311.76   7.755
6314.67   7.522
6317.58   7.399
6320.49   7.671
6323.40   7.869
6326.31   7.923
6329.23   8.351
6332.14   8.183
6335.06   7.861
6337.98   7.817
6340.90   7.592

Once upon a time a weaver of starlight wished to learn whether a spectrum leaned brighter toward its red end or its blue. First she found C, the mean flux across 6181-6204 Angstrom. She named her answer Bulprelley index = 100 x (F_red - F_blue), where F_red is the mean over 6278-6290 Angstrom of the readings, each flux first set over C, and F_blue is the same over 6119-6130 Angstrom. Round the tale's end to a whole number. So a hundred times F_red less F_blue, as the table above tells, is -2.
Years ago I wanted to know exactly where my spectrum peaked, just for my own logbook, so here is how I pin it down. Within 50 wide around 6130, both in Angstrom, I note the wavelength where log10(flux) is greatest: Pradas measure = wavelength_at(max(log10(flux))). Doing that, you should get 6148.24 Angstrom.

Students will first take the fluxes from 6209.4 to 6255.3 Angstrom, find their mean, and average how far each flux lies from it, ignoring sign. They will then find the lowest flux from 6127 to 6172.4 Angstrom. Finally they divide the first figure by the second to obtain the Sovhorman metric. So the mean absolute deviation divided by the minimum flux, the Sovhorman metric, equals 0.017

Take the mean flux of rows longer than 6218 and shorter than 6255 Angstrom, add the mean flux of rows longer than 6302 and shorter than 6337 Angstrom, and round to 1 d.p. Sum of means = 15.3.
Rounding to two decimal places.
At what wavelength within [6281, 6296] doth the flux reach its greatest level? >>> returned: 6282.76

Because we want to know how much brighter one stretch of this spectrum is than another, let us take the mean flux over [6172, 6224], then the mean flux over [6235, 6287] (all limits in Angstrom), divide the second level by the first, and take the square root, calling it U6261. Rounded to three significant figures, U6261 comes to 1.00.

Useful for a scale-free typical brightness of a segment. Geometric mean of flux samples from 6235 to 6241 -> 7.54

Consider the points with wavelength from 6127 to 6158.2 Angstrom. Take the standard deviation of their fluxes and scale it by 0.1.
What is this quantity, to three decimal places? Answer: 0.015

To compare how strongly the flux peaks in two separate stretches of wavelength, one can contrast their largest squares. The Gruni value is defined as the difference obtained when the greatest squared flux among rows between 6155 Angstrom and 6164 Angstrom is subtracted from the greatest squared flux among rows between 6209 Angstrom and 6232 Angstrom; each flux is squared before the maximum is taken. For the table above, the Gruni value -12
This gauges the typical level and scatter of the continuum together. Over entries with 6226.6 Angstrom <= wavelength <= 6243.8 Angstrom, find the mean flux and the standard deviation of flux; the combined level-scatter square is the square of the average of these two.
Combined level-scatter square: 14.8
